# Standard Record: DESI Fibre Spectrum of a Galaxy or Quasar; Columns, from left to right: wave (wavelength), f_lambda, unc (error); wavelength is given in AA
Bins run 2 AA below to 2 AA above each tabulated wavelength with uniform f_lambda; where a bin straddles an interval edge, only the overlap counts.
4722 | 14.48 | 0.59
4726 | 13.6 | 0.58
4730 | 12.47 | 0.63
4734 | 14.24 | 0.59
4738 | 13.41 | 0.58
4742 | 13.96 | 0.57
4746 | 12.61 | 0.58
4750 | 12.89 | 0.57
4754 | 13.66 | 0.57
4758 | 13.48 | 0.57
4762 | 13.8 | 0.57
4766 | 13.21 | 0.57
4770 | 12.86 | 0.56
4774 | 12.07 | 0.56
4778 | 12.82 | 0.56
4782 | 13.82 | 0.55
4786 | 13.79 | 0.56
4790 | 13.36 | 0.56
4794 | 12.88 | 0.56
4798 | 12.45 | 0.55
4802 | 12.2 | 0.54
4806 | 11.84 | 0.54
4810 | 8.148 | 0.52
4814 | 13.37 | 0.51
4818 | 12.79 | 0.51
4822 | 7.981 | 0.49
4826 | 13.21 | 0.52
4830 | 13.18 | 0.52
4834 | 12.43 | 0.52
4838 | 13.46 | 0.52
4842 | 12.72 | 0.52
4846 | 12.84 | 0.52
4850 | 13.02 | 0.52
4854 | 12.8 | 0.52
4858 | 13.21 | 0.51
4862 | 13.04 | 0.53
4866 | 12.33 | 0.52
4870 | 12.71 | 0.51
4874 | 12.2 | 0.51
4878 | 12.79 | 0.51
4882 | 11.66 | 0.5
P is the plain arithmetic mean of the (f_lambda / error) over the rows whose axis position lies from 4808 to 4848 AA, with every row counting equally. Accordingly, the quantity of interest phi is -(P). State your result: -23.3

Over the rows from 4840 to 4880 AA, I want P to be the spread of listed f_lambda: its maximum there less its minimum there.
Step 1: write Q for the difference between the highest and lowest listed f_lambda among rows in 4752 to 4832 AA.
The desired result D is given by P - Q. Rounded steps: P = 1.0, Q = 5.84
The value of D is -4.8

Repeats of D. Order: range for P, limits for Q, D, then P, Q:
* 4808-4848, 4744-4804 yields 3.7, 5.5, 1.75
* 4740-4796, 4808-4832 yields -3.5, 1.9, 5.39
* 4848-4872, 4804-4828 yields -4.5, 0.9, 5.39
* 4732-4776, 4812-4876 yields -3.3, 2.2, 5.48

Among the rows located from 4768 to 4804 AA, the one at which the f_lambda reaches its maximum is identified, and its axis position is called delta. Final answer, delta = 4782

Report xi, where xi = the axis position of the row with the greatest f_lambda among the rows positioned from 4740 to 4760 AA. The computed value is 4742 AA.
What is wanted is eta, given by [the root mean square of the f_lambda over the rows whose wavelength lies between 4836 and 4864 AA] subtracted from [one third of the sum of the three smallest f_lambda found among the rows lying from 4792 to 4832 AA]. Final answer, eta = -3.69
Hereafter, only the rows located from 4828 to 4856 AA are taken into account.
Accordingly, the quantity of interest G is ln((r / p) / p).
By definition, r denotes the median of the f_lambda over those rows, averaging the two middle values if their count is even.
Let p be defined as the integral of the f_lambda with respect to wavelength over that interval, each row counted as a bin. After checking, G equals -9.230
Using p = 362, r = 12.8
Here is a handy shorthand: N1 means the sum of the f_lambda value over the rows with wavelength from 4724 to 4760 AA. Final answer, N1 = 120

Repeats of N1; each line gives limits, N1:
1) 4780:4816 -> 112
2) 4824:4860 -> 117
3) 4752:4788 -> 120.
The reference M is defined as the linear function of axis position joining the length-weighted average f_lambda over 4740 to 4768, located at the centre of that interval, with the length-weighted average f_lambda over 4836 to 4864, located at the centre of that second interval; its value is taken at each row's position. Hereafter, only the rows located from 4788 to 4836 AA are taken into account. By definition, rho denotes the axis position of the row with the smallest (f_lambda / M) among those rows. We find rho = 4822 AA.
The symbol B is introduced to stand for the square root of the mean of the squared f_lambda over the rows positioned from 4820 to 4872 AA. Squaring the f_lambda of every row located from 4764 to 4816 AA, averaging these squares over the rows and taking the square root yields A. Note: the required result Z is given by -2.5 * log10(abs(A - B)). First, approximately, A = 12.60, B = 12.6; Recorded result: 6.2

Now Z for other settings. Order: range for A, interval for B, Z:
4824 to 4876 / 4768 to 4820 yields 1.3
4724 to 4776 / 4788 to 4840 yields 0.0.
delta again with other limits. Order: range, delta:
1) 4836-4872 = 4838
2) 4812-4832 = 4814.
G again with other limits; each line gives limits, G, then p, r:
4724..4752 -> -9.246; 373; 13.4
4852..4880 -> -9.203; 356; 12.8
